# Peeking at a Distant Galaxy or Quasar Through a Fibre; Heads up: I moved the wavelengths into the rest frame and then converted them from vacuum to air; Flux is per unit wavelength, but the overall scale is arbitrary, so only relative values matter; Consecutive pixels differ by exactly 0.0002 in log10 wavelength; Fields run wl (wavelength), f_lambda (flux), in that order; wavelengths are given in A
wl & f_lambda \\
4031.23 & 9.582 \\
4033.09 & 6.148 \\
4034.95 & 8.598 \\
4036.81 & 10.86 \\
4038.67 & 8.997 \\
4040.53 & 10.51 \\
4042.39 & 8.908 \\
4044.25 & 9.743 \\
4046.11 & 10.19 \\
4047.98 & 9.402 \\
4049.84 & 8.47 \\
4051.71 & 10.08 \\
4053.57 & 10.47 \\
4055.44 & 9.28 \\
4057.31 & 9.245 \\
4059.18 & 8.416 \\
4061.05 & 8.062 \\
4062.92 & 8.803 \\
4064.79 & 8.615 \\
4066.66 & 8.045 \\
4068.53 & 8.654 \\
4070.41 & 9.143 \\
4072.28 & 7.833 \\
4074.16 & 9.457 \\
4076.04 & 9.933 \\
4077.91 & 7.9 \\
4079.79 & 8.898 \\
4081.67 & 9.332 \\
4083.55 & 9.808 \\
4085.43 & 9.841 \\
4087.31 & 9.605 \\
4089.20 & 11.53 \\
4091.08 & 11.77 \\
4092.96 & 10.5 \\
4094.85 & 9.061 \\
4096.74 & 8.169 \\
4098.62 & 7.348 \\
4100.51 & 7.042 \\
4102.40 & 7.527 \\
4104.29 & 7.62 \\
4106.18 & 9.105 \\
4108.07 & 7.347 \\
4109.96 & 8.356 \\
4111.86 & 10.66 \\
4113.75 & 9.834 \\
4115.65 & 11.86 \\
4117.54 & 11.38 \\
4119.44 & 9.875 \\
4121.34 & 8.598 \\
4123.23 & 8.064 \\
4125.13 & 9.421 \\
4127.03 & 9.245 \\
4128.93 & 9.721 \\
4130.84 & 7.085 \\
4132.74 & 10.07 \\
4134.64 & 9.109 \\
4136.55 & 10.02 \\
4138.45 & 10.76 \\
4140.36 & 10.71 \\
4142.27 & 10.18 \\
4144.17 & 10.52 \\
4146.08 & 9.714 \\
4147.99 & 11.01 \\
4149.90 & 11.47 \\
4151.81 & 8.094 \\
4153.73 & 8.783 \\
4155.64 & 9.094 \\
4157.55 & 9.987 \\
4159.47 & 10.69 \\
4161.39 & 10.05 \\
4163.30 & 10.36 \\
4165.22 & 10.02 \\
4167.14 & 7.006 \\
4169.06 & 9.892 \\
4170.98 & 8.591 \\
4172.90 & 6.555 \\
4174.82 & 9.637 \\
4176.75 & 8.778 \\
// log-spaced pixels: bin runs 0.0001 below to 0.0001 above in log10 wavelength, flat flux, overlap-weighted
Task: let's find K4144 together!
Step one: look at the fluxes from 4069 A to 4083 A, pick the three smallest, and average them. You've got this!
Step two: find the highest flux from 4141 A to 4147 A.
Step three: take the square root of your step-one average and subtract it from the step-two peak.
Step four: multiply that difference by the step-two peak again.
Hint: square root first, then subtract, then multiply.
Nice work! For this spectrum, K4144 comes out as 81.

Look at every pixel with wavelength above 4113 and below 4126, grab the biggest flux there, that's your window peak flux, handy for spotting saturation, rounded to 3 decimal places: 11.860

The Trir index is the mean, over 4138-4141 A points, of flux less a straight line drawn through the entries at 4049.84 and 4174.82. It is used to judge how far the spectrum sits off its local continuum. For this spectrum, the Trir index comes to 1.4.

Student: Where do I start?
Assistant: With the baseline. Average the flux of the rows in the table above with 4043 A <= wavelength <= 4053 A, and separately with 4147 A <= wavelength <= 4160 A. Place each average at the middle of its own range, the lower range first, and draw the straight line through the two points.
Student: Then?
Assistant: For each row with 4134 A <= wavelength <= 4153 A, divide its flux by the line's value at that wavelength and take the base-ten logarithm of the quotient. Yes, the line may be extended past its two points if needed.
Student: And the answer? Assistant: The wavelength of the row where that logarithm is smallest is 4151.81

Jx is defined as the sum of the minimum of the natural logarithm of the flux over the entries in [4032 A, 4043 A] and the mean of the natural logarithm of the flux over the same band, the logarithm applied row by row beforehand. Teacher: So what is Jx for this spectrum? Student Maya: 4.0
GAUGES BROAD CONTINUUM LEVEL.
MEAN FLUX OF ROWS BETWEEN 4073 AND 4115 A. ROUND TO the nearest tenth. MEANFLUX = 9.1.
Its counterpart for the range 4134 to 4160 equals 10.0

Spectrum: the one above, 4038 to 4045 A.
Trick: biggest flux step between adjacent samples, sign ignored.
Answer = 1.60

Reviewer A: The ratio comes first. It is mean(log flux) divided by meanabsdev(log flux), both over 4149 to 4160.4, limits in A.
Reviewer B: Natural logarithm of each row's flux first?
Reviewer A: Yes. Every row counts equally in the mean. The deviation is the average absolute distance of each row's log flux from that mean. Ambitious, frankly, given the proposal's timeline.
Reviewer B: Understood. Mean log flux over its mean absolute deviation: 21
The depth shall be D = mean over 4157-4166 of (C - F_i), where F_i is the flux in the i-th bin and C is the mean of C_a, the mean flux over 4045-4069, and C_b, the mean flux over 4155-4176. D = -1.1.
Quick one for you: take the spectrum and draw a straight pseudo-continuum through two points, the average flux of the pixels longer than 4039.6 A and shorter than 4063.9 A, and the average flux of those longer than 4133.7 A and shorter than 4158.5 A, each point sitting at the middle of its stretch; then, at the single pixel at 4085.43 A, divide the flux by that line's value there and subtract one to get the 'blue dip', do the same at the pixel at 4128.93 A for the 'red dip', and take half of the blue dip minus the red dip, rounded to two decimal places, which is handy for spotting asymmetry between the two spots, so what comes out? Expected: 0.02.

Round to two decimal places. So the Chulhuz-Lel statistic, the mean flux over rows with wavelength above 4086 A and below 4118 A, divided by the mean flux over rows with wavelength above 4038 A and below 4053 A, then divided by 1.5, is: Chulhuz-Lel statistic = 0.65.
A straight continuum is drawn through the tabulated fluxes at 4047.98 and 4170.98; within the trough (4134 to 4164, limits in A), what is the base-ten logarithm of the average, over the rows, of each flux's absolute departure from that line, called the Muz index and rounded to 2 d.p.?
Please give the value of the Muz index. 0.14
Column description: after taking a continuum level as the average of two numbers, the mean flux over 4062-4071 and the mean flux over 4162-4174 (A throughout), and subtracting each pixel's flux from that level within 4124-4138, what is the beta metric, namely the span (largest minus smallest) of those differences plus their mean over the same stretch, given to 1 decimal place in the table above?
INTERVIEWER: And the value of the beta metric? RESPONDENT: 2.4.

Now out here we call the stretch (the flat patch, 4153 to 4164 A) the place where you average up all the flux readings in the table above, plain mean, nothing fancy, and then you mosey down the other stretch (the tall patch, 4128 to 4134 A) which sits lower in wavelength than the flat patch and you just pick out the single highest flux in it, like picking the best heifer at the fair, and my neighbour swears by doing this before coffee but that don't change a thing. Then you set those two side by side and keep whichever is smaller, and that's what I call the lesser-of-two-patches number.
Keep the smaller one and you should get 9.8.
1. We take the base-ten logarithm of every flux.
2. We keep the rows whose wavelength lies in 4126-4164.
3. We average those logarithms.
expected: 0.990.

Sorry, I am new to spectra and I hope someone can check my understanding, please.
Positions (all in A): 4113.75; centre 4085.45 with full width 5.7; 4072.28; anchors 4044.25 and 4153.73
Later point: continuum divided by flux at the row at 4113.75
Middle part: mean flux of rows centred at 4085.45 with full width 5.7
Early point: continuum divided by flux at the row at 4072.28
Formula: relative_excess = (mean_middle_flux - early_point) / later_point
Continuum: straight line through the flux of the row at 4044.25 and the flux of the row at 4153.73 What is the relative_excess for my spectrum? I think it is 9.2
